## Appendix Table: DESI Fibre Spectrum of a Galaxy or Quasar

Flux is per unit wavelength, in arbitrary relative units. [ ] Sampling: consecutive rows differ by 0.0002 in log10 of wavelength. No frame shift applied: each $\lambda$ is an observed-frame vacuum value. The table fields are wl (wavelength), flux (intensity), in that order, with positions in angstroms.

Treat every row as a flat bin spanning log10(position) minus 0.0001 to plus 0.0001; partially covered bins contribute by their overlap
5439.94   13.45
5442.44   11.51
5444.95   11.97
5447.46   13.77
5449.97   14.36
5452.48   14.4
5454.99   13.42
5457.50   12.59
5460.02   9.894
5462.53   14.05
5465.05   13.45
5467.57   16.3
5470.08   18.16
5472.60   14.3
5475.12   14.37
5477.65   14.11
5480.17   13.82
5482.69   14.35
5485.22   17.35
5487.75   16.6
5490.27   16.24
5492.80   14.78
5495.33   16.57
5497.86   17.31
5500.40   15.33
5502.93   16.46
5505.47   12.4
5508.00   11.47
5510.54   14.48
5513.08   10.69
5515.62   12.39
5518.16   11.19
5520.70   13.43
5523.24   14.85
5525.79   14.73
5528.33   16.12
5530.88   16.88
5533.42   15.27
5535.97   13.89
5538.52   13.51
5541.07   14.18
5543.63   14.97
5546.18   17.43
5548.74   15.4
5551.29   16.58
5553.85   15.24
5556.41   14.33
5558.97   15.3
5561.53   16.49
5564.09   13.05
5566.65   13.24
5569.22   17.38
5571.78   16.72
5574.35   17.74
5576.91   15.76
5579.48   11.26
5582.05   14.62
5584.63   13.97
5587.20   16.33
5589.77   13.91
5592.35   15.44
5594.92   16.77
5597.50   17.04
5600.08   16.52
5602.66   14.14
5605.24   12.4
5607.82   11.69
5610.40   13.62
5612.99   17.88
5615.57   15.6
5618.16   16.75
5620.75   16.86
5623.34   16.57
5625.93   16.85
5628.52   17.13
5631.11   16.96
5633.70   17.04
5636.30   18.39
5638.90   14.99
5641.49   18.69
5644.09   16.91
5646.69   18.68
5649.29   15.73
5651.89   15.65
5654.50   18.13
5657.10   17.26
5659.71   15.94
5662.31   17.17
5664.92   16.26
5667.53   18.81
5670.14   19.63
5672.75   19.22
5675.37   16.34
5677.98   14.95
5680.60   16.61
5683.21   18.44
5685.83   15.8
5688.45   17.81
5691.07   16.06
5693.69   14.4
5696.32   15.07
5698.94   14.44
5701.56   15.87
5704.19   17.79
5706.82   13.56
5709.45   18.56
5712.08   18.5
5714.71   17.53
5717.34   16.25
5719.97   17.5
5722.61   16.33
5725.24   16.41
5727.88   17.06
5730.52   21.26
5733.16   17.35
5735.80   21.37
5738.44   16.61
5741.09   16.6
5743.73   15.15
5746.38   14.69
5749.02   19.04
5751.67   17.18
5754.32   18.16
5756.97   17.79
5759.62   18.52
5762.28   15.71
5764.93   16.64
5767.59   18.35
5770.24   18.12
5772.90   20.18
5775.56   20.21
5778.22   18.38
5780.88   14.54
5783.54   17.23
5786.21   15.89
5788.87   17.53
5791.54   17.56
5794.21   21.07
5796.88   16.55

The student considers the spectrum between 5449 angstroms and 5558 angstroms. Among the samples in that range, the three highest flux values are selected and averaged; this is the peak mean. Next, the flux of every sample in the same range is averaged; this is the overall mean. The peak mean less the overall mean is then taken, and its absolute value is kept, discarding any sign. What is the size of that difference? 3.05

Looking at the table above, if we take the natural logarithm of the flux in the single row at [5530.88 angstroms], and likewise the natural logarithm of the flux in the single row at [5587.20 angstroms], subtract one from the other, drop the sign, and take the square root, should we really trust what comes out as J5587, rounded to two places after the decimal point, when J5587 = 0.18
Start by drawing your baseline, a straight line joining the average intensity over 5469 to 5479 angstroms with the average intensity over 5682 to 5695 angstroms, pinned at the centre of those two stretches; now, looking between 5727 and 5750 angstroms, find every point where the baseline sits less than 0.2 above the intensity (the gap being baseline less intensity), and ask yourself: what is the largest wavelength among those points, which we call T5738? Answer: 5749.02 angstroms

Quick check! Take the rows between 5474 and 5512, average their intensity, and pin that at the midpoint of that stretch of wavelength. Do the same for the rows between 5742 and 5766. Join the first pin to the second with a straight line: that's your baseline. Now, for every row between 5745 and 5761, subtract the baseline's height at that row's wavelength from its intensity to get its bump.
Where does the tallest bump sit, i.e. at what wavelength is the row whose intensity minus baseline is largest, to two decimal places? 5749.02 angstroms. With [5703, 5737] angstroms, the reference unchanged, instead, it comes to 5735.80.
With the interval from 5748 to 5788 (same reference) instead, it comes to 5775.56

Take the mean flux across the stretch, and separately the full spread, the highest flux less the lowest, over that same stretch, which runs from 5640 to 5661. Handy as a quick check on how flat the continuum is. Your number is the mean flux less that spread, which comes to 14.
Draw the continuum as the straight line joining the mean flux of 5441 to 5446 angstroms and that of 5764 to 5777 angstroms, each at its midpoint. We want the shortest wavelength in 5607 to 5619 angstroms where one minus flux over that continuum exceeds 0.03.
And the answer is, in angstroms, 5607.82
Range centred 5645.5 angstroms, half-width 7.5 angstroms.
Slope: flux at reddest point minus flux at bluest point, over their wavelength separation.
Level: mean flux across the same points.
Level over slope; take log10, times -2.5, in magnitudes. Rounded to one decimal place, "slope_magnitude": -6.3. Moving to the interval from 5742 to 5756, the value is -4.4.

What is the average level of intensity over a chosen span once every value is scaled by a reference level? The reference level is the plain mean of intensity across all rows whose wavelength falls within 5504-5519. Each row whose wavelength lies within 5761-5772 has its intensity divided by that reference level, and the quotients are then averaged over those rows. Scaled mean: 1.42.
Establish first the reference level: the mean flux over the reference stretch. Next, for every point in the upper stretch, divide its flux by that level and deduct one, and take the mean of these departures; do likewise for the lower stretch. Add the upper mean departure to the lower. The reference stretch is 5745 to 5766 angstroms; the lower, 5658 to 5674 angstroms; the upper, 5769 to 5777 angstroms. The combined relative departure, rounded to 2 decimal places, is 0.17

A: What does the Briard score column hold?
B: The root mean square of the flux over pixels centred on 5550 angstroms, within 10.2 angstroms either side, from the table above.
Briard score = 15.5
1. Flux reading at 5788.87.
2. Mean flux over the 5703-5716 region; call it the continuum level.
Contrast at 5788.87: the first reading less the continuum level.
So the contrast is 0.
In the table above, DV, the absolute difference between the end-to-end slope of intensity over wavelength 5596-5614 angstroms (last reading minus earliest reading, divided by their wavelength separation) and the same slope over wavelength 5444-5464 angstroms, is 0.06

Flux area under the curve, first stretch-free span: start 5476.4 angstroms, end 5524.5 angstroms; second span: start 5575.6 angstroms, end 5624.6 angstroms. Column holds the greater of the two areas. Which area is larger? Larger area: 741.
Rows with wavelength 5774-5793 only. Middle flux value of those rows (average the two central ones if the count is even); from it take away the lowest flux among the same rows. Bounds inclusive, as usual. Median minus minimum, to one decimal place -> 3.0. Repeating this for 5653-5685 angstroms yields 2.3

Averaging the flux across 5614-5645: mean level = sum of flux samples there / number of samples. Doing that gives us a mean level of 16.9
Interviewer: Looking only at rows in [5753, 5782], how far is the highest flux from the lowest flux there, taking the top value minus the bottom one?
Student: 5.7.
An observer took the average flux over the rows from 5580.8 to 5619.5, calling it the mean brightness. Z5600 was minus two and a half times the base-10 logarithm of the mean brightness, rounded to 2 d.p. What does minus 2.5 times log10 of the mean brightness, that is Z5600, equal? -2.95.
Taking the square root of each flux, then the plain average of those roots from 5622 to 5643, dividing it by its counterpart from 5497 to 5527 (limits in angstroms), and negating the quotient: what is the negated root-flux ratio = -1.12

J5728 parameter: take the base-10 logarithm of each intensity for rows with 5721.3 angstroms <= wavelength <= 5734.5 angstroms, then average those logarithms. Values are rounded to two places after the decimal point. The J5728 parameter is 1.25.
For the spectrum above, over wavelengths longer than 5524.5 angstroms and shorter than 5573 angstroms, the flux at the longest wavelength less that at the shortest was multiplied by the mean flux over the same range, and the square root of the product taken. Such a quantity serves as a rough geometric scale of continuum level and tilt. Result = 5.5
